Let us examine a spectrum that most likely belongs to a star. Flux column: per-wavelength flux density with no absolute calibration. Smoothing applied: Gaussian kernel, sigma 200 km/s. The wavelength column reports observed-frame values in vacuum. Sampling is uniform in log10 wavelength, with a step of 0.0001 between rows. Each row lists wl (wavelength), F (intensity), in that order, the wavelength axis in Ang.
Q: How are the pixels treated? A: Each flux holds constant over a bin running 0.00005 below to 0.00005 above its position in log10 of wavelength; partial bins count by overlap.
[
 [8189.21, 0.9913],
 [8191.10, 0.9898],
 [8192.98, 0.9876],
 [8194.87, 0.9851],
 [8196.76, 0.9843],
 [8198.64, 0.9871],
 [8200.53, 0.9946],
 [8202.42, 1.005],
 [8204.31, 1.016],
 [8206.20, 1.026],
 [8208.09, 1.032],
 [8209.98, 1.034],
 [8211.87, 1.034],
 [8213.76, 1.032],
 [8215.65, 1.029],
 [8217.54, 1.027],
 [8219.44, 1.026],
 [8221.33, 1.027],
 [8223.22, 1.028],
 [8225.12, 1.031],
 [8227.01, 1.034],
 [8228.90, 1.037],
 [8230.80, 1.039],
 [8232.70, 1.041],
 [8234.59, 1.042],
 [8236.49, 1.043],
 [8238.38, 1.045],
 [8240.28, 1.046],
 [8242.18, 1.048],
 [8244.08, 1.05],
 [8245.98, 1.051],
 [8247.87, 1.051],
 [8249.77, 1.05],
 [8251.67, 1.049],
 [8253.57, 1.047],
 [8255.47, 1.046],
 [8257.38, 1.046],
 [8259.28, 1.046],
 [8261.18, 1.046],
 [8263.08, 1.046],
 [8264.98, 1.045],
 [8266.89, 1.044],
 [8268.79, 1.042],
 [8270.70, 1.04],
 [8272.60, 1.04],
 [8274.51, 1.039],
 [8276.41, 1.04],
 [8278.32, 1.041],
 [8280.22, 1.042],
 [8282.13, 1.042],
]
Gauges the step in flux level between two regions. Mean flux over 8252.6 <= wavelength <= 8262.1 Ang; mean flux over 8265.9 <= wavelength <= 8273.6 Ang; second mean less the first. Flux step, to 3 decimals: -0.005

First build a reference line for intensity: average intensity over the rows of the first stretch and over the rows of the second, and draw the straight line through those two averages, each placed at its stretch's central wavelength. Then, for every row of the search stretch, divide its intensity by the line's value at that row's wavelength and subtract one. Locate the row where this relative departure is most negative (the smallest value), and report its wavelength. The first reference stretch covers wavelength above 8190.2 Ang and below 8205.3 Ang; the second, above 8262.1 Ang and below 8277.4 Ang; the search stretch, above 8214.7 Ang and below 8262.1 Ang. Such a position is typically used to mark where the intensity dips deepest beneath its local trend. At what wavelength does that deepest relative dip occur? 8261.18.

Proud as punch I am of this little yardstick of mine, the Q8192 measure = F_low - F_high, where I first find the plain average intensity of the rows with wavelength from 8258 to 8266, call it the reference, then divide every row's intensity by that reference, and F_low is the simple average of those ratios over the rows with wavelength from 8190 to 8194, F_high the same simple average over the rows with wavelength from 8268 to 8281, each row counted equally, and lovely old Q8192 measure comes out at -0.050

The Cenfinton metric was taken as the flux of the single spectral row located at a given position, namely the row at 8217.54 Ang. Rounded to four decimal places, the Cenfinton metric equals 1.0270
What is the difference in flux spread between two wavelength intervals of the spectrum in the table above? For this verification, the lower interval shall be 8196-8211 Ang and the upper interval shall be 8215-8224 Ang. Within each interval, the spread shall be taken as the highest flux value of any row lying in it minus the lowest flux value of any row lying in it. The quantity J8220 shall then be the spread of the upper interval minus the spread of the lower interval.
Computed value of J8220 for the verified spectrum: -0.0467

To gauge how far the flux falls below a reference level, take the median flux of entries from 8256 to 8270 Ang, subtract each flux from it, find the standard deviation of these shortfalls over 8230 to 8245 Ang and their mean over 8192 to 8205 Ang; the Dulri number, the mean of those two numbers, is 0.028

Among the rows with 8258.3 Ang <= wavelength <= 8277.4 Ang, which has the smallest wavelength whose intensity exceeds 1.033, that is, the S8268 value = 8259.28 Ang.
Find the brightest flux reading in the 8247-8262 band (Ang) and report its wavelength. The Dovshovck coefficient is 8247.87 Ang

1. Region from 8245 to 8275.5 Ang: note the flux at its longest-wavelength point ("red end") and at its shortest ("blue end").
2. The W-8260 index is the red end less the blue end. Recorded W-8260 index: -0.012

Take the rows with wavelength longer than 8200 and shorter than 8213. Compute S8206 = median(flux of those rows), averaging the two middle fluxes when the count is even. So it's 1.03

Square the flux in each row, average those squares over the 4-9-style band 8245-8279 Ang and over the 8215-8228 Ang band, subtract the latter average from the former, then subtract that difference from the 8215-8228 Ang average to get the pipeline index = 1.03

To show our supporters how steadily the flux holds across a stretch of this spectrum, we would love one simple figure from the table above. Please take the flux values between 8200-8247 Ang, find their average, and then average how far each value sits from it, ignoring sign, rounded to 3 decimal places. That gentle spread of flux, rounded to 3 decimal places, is 0.010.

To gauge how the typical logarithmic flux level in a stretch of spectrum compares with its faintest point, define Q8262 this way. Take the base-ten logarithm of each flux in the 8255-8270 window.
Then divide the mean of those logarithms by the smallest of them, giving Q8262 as 1.07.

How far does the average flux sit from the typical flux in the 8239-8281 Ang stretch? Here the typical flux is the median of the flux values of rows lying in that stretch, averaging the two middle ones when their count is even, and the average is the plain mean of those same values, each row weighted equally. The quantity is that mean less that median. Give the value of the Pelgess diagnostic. -0.0008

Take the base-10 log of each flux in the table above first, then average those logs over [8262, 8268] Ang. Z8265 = 0.0191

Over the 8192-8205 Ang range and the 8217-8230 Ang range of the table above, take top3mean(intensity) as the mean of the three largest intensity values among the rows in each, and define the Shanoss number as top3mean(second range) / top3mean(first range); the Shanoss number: 1.03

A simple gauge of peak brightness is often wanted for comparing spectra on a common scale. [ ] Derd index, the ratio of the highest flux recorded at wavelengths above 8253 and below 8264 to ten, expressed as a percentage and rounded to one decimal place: 10.5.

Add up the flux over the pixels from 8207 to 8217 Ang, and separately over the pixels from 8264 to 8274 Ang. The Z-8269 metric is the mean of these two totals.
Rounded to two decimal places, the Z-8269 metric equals 5.19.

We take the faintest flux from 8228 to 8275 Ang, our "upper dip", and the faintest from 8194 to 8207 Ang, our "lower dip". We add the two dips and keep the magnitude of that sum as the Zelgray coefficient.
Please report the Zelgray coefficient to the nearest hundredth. 2.02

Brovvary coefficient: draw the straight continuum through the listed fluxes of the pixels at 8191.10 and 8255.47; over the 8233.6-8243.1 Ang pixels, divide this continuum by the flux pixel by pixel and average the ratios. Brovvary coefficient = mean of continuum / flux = 0.99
